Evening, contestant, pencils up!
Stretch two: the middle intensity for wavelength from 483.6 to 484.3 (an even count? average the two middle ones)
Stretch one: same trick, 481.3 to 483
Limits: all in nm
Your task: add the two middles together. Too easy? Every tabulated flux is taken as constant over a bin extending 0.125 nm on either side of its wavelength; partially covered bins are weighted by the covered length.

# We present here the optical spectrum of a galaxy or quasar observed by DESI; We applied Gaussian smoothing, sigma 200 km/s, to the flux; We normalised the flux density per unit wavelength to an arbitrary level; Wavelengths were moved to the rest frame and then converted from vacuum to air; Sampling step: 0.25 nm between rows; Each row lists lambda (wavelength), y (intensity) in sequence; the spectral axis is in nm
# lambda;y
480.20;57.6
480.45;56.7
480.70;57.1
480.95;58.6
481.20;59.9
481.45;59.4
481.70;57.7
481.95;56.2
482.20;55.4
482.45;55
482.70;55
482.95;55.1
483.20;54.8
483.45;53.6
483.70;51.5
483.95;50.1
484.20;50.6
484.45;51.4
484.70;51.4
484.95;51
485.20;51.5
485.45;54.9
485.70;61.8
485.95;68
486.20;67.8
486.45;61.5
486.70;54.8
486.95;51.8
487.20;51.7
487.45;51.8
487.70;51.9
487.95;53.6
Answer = 106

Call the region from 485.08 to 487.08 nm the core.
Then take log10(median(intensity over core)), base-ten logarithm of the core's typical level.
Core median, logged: 1.765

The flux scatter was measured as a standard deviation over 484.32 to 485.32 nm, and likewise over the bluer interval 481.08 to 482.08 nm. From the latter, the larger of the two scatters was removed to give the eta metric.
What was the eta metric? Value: 0.00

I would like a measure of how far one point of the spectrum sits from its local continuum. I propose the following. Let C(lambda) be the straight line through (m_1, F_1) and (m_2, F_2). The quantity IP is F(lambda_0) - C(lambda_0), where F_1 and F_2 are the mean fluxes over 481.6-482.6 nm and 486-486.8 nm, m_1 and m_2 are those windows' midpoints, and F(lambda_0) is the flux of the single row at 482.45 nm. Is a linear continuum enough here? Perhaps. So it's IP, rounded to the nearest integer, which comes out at -2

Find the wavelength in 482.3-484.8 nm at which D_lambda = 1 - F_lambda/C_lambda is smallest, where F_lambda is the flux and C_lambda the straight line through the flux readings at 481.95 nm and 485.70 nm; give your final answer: 482.45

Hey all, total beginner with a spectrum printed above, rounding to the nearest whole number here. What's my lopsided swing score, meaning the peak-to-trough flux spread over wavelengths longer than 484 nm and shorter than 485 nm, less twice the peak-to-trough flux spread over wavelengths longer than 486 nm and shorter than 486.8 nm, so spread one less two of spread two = -25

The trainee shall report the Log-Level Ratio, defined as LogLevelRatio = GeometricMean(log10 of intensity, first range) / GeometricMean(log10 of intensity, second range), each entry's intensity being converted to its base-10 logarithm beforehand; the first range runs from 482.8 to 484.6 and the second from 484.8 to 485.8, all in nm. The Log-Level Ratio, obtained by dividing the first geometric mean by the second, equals 0.99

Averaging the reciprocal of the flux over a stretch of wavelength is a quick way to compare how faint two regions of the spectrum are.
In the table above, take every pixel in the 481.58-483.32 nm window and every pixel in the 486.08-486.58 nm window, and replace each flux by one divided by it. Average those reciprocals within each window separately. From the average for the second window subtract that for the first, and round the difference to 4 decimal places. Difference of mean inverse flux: -0.0025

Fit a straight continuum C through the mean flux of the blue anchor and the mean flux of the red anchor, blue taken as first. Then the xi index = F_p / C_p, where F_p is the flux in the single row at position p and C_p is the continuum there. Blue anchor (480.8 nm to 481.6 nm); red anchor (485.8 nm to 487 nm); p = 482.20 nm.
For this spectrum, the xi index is 0.93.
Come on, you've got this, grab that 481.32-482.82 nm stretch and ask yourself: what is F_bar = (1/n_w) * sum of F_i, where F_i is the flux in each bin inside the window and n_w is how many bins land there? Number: 56.5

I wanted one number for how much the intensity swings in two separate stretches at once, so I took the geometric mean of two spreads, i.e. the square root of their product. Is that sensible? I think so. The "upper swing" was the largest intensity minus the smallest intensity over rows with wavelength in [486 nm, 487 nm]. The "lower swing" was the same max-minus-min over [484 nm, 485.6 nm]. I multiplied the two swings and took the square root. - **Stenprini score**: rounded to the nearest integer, 8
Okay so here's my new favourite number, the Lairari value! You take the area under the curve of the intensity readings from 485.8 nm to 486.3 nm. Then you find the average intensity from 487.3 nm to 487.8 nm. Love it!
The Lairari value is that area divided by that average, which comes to 0.65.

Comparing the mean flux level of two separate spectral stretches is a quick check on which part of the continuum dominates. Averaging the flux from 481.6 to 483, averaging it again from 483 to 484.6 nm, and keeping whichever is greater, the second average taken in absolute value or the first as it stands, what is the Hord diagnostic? 56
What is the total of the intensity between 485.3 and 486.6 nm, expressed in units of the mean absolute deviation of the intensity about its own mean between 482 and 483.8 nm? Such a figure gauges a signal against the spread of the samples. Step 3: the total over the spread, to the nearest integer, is 306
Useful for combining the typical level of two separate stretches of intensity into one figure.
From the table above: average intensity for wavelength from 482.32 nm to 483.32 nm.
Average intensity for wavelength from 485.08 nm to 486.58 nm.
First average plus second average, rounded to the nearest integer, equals 116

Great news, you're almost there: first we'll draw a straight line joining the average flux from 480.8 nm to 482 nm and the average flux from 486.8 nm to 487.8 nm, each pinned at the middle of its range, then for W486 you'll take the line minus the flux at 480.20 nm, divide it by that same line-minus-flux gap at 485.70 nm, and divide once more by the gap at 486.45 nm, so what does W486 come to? 0.03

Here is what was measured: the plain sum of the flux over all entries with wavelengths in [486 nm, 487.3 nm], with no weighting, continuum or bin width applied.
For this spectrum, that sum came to 288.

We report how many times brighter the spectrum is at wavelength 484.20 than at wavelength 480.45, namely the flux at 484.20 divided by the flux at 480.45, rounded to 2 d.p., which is 0.89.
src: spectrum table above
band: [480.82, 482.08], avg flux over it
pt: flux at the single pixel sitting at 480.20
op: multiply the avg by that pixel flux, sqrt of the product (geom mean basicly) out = 58.0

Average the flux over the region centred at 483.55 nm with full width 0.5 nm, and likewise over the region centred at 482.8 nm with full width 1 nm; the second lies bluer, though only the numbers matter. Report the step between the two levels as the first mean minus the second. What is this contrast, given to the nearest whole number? -2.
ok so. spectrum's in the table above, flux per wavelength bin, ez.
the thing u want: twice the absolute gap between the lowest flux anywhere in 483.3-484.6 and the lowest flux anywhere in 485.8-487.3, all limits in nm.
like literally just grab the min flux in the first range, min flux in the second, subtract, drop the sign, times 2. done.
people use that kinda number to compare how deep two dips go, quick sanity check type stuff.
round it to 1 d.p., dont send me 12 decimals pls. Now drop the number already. 3.2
